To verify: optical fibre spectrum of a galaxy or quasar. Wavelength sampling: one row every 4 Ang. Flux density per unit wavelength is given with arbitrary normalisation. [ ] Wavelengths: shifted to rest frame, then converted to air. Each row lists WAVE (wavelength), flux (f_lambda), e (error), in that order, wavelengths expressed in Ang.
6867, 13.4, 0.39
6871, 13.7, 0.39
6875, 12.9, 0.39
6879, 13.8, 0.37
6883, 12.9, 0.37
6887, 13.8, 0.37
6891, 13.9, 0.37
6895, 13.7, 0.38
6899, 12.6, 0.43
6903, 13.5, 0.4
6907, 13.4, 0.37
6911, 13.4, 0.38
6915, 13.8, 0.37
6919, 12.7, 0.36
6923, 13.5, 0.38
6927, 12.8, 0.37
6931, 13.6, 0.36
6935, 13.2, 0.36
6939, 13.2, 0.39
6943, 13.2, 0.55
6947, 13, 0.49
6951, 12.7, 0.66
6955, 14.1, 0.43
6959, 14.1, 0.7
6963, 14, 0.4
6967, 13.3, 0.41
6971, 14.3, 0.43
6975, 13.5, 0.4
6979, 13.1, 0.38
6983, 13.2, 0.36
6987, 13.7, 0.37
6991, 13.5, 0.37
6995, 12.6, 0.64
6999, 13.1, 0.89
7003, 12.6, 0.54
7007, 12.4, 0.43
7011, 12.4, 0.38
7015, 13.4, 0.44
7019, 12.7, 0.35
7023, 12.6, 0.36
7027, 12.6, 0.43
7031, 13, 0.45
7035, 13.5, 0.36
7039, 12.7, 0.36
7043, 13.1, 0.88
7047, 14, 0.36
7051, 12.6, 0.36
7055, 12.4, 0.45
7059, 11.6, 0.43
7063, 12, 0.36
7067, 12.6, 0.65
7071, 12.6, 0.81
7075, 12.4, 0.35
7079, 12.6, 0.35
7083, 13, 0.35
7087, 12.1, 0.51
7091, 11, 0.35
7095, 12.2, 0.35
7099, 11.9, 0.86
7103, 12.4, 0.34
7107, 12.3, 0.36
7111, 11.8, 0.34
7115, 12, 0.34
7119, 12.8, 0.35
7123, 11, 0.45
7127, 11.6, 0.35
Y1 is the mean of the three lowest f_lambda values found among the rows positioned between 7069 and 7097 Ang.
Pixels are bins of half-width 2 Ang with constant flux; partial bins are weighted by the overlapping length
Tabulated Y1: 11.8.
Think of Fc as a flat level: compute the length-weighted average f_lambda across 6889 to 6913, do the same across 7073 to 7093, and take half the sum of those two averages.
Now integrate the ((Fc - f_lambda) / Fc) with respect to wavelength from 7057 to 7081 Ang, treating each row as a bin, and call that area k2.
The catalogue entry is 1.0 Ang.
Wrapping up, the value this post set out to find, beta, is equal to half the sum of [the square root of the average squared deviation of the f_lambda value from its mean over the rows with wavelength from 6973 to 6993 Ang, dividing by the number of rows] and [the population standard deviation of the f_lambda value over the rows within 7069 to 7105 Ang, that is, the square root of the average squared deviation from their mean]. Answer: 0.376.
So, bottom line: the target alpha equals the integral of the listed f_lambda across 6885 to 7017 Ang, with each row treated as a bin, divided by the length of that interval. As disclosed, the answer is 13.3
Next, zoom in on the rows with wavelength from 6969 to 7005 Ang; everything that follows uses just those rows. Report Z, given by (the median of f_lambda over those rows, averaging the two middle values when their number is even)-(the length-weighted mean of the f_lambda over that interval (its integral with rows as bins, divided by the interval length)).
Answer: -0.09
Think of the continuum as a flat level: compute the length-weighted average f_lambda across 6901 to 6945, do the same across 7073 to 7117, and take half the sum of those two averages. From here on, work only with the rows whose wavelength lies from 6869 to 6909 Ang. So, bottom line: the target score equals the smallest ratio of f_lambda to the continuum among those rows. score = 0.990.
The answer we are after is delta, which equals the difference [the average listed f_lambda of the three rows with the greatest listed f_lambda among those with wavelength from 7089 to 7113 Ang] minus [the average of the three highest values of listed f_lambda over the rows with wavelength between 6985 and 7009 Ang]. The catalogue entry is -1.1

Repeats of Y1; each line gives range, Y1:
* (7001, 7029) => 12.5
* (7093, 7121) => 11.9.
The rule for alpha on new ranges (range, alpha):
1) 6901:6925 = 13.4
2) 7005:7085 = 12.7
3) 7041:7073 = 12.6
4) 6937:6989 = 13.5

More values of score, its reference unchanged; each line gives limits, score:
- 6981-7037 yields 0.974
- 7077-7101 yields 0.864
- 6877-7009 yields 0.974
